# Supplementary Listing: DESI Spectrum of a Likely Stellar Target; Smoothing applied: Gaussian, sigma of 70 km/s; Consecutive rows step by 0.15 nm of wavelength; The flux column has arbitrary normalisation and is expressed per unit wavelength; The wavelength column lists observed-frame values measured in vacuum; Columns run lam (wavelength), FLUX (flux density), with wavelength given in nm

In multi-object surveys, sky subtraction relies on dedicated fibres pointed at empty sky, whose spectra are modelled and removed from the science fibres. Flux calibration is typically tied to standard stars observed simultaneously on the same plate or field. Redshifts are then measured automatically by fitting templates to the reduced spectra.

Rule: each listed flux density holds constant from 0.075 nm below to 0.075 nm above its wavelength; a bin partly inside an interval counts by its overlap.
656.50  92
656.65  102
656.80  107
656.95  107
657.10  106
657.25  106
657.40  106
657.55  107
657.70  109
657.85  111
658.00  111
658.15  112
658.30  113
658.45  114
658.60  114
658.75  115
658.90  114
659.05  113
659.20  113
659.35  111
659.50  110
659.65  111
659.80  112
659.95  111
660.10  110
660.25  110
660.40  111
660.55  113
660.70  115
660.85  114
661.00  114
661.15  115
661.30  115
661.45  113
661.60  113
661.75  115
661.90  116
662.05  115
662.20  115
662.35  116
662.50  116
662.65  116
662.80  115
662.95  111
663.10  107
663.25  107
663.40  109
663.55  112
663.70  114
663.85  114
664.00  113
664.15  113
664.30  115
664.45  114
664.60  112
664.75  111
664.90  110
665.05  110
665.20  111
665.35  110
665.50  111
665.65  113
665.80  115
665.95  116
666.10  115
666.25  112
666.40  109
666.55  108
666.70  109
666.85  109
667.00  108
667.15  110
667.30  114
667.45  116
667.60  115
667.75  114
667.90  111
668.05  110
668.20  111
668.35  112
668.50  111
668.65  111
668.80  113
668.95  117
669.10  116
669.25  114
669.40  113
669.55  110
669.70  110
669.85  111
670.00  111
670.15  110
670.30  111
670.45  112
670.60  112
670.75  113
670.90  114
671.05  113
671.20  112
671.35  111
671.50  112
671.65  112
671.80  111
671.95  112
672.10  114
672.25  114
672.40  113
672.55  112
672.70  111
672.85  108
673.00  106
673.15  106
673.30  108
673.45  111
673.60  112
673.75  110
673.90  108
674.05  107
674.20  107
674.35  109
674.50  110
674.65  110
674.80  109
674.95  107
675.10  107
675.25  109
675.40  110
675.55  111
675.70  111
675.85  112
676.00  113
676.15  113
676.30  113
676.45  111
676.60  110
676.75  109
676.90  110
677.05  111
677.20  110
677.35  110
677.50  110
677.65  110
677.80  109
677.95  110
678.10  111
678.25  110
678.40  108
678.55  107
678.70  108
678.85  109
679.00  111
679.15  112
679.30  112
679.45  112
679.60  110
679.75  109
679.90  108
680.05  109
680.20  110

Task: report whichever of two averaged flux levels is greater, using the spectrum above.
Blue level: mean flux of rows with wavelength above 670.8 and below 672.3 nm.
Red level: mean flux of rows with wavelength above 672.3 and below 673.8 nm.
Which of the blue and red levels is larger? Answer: 112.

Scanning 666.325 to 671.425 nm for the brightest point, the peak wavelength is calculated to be 668.95 nm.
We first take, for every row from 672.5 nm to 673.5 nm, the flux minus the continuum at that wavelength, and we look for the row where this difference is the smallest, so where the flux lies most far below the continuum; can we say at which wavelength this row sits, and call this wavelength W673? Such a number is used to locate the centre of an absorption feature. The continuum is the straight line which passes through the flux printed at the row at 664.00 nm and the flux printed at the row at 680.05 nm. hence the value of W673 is 673.00 nm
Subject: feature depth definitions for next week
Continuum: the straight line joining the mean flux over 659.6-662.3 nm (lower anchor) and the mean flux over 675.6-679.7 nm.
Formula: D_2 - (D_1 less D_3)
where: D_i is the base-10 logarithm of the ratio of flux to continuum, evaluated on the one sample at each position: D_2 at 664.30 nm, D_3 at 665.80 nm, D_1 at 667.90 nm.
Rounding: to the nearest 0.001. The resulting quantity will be 0.023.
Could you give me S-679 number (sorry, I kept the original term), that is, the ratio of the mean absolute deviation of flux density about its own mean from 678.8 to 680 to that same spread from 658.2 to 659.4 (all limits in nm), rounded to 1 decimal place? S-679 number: 1.6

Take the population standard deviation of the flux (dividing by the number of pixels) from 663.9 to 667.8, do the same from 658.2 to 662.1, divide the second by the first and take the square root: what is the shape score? 0.84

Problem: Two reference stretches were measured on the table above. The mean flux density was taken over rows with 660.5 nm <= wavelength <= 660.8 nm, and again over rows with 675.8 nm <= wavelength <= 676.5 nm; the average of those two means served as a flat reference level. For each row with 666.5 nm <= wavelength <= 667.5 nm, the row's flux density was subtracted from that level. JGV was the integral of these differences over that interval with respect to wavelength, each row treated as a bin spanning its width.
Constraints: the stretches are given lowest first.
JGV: 2.8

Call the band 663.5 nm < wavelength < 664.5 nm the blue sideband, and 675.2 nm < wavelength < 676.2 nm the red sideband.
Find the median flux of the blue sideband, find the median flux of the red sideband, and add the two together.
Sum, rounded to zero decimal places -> 225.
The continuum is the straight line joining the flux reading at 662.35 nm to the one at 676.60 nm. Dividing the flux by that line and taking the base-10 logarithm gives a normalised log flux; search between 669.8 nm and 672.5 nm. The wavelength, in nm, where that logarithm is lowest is 670.15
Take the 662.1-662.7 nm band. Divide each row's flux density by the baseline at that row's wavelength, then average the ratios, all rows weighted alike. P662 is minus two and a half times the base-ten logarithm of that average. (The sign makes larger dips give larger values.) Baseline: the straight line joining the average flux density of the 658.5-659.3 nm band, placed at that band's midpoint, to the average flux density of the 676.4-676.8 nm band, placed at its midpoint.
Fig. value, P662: -0.026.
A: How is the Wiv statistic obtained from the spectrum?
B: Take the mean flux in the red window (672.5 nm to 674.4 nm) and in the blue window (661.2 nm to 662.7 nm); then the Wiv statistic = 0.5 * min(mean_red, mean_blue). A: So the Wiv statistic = 54.4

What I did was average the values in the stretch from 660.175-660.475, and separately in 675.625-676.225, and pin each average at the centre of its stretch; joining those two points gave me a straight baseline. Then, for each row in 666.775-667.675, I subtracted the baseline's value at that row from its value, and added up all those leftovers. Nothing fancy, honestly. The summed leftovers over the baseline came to 4.4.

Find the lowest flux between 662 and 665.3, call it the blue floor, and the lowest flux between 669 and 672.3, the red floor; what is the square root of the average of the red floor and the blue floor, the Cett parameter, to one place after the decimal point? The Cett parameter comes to 10.4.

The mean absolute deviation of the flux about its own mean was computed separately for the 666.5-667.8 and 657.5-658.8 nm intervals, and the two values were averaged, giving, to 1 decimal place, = 2.5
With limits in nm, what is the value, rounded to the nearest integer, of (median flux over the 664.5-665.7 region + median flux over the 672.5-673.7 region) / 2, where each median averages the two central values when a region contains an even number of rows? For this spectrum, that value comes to 110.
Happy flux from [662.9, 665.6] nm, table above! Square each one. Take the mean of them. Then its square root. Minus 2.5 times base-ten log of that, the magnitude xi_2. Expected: -5.12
